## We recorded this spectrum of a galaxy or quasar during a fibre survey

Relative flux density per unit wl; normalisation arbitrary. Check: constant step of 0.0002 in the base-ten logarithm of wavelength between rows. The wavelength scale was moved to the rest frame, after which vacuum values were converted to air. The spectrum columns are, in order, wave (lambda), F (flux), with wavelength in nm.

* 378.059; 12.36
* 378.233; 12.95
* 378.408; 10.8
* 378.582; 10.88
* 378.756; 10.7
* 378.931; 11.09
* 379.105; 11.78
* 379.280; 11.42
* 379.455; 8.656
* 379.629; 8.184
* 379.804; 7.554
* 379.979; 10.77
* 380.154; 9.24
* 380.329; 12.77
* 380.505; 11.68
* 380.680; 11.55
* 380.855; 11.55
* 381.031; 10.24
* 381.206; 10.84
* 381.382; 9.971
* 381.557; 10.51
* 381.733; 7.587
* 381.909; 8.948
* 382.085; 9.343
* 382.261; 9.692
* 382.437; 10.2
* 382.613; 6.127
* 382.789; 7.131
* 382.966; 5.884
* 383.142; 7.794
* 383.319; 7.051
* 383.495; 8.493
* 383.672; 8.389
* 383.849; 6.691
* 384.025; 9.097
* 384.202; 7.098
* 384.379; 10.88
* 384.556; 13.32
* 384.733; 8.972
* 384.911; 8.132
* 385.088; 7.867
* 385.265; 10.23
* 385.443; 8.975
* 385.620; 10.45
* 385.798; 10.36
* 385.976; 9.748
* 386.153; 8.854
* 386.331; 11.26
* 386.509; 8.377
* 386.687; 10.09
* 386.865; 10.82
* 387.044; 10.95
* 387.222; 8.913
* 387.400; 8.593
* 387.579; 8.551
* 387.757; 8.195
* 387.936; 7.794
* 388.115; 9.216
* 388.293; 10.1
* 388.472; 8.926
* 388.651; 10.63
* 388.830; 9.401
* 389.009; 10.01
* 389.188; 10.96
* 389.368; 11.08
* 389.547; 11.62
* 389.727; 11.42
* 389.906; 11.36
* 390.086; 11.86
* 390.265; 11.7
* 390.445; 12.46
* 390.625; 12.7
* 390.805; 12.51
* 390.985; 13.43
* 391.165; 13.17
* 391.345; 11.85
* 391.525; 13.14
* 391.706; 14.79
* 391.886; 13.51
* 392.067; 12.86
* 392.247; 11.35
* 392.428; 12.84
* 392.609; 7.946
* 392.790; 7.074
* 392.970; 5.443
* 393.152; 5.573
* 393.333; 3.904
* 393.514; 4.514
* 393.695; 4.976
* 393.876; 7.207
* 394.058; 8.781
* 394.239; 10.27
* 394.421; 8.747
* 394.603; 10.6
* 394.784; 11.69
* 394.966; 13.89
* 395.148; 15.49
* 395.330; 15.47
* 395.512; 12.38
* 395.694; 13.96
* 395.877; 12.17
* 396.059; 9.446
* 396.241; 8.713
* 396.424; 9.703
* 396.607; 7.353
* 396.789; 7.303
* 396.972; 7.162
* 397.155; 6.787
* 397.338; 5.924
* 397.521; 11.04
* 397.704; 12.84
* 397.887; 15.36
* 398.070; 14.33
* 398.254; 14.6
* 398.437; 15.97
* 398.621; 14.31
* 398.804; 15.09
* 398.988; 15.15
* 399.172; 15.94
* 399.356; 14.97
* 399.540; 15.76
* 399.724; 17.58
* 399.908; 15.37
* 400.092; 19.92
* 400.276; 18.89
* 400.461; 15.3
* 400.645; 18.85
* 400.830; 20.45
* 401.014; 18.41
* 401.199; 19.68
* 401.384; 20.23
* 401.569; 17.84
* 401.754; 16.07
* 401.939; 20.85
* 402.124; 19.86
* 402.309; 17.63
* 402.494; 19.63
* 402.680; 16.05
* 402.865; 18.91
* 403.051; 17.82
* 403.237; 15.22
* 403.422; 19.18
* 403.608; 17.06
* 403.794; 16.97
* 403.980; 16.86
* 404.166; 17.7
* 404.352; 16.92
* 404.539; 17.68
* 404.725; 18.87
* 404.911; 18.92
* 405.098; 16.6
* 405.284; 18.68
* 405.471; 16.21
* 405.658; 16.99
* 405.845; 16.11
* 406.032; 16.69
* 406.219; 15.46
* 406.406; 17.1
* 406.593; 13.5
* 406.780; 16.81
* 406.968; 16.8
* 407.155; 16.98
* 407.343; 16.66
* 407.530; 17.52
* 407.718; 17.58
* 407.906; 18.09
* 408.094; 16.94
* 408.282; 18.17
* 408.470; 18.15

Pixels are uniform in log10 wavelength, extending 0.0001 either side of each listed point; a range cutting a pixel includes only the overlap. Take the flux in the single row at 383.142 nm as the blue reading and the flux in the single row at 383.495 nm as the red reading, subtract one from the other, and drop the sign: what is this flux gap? 0.7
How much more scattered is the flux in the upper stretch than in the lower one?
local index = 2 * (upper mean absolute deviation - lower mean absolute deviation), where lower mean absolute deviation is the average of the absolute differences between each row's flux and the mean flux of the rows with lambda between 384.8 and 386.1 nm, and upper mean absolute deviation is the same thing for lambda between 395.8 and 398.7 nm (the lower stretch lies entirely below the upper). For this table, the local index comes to 4.2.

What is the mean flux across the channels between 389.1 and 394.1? 10.4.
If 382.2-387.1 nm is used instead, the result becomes 9.0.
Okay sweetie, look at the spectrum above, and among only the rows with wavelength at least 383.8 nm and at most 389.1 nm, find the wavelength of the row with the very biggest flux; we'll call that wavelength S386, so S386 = 384.556 nm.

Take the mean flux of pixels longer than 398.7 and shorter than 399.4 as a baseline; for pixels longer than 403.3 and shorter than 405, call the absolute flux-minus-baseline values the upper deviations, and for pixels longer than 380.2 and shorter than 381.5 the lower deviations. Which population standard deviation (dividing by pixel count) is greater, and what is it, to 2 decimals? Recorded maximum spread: 0.90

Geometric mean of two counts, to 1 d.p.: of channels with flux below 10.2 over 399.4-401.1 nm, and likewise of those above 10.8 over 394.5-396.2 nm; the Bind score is 0.0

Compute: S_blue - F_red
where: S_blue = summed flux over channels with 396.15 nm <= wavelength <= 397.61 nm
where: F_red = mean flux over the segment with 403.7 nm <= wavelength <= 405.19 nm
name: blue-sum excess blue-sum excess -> 46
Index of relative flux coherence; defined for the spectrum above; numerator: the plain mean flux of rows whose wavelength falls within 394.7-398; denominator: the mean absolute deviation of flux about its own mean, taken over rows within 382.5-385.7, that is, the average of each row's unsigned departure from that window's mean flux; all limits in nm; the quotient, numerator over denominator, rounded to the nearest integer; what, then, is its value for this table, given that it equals 8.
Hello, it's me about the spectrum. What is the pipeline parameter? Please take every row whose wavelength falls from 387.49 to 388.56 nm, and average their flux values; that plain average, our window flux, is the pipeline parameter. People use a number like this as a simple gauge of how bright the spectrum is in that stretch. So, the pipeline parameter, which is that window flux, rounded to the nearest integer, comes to 9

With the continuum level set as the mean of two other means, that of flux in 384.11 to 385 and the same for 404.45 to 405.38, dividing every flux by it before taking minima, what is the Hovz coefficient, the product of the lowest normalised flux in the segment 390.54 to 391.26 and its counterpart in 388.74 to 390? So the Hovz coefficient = 0.61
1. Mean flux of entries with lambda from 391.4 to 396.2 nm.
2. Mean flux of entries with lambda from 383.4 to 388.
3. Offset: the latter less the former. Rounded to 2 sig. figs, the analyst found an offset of -1.0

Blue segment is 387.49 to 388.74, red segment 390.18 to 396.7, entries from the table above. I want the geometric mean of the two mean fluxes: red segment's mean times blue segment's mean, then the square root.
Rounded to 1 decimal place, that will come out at 9.8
